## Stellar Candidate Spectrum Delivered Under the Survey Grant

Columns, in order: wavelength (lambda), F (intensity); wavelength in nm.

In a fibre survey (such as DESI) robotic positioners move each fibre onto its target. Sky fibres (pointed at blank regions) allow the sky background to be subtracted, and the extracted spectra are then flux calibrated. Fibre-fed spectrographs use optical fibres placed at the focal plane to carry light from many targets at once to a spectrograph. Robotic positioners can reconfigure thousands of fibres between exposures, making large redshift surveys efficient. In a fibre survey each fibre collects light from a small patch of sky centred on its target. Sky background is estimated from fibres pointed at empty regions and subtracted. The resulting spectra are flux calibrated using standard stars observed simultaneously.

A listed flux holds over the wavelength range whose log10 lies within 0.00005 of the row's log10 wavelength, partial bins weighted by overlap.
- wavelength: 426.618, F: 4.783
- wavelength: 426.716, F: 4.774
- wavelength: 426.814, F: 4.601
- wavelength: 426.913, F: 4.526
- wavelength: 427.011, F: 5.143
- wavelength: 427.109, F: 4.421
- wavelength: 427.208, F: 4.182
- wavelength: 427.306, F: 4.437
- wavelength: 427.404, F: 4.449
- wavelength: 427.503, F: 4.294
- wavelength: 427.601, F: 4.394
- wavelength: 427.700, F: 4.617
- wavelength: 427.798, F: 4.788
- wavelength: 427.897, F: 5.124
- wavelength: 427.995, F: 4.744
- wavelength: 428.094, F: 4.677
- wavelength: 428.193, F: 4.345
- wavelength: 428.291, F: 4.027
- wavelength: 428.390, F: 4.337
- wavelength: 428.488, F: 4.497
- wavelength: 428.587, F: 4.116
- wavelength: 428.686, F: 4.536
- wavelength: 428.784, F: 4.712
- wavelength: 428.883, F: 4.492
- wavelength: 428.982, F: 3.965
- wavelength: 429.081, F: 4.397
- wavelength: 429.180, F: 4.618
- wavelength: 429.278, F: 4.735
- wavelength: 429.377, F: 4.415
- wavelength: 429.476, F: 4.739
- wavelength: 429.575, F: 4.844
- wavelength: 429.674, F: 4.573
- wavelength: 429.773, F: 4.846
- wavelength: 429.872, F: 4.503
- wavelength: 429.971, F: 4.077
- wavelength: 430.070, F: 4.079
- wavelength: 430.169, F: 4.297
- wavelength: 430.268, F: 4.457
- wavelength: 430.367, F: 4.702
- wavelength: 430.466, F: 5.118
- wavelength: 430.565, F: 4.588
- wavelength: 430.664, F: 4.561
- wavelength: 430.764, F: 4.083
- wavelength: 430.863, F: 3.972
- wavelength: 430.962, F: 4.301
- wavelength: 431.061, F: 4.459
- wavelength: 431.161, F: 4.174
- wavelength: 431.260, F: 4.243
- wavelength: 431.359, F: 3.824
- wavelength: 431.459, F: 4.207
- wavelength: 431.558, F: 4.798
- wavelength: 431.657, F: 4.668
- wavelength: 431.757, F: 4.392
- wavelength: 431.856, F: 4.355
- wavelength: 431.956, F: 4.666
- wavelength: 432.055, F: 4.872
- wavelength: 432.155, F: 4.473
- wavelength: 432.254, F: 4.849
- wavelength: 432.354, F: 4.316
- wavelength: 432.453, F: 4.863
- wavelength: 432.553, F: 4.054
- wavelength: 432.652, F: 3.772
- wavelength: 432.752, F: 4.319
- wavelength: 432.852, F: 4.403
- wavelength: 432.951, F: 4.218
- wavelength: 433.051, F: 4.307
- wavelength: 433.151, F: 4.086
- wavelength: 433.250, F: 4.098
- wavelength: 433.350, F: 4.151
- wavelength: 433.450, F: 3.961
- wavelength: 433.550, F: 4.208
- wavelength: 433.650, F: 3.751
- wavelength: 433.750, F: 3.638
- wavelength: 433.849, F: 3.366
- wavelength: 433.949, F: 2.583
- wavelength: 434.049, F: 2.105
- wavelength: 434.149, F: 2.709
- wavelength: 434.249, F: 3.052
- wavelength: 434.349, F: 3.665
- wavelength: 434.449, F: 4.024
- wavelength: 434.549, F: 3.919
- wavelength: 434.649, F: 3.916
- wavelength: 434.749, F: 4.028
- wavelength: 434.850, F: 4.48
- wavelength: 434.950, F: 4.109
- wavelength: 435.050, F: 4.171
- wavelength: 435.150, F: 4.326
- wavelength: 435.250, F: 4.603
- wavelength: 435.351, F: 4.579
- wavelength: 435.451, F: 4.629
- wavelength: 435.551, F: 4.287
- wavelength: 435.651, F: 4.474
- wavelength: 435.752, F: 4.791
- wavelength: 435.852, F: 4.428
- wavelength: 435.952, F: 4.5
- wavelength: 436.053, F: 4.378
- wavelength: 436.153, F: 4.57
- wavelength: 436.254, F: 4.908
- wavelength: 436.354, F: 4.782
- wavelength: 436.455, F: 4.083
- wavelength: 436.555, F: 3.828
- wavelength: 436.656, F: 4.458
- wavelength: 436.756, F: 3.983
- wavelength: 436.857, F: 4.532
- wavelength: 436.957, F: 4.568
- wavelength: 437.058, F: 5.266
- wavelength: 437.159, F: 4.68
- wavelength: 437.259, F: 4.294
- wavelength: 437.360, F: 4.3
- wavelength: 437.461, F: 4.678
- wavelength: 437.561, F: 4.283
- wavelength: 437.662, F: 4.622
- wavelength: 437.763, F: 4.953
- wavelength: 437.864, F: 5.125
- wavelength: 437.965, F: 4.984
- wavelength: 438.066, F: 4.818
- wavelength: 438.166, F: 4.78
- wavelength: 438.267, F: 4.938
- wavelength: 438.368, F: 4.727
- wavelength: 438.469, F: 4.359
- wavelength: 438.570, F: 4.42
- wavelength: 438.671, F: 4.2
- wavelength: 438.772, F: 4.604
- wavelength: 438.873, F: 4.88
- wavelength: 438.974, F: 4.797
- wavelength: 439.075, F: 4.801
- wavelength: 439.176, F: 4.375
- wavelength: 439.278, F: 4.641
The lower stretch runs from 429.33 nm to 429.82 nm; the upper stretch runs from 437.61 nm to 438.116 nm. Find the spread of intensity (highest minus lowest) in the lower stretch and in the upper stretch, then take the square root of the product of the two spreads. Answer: 0.47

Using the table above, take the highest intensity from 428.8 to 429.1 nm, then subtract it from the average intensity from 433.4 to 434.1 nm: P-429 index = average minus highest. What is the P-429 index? -1.1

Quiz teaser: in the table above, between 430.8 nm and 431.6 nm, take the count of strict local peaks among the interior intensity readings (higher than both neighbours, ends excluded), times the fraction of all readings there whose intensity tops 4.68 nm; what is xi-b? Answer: 0.25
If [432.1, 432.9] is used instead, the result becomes 0.50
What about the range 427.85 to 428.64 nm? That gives 0.25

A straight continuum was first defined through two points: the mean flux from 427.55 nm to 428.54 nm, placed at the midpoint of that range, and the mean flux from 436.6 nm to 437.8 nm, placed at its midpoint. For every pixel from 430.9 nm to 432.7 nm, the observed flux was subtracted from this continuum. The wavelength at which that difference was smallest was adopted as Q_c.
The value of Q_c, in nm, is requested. 432.055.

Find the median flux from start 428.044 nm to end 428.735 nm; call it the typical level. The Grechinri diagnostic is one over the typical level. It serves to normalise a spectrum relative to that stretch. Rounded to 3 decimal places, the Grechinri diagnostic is 0.230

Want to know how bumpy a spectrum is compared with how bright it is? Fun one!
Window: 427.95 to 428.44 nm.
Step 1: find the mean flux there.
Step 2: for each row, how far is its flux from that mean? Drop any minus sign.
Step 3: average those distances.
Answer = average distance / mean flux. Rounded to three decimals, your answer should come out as 0.051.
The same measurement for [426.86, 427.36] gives 0.053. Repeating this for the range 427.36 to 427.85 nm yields 0.034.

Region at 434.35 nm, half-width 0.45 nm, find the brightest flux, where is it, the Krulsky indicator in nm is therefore 434.749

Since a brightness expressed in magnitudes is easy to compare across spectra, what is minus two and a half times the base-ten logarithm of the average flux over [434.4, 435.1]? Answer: -1.530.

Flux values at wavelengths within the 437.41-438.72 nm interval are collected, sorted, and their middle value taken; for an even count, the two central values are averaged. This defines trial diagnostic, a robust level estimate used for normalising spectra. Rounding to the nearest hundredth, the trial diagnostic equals 4.73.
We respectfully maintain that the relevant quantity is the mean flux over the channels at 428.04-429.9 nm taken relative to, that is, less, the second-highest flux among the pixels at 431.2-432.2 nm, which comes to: -0.3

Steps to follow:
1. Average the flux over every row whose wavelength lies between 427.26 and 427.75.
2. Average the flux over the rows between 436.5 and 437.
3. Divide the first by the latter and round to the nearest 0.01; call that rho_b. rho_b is 1.04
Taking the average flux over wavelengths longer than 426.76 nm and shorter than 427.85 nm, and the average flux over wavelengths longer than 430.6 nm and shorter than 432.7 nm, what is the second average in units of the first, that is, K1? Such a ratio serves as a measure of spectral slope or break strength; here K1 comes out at 0.97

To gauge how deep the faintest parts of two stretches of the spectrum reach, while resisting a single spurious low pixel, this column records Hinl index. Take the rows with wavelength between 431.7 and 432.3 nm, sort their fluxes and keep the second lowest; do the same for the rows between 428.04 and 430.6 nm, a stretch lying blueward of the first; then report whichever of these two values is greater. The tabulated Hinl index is 4.39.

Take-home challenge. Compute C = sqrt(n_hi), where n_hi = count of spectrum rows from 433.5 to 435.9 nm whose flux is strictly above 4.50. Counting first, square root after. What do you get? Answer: 2.0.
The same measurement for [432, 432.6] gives 1.7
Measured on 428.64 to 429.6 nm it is 2.4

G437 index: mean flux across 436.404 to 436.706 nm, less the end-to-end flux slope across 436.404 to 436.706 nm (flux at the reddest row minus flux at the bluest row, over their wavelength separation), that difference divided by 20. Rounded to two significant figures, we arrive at 0.11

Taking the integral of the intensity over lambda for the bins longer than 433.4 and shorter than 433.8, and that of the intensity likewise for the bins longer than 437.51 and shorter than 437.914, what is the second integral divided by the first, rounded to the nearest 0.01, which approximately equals 1.23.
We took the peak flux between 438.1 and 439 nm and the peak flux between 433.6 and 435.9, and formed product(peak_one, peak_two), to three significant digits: 23.7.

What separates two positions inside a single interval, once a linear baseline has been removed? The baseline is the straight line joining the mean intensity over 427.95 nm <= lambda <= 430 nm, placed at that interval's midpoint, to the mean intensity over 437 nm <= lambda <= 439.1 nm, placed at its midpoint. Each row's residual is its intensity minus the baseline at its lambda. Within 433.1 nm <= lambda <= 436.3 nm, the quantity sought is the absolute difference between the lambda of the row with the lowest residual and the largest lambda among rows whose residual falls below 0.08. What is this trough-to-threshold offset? 2.10 nm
